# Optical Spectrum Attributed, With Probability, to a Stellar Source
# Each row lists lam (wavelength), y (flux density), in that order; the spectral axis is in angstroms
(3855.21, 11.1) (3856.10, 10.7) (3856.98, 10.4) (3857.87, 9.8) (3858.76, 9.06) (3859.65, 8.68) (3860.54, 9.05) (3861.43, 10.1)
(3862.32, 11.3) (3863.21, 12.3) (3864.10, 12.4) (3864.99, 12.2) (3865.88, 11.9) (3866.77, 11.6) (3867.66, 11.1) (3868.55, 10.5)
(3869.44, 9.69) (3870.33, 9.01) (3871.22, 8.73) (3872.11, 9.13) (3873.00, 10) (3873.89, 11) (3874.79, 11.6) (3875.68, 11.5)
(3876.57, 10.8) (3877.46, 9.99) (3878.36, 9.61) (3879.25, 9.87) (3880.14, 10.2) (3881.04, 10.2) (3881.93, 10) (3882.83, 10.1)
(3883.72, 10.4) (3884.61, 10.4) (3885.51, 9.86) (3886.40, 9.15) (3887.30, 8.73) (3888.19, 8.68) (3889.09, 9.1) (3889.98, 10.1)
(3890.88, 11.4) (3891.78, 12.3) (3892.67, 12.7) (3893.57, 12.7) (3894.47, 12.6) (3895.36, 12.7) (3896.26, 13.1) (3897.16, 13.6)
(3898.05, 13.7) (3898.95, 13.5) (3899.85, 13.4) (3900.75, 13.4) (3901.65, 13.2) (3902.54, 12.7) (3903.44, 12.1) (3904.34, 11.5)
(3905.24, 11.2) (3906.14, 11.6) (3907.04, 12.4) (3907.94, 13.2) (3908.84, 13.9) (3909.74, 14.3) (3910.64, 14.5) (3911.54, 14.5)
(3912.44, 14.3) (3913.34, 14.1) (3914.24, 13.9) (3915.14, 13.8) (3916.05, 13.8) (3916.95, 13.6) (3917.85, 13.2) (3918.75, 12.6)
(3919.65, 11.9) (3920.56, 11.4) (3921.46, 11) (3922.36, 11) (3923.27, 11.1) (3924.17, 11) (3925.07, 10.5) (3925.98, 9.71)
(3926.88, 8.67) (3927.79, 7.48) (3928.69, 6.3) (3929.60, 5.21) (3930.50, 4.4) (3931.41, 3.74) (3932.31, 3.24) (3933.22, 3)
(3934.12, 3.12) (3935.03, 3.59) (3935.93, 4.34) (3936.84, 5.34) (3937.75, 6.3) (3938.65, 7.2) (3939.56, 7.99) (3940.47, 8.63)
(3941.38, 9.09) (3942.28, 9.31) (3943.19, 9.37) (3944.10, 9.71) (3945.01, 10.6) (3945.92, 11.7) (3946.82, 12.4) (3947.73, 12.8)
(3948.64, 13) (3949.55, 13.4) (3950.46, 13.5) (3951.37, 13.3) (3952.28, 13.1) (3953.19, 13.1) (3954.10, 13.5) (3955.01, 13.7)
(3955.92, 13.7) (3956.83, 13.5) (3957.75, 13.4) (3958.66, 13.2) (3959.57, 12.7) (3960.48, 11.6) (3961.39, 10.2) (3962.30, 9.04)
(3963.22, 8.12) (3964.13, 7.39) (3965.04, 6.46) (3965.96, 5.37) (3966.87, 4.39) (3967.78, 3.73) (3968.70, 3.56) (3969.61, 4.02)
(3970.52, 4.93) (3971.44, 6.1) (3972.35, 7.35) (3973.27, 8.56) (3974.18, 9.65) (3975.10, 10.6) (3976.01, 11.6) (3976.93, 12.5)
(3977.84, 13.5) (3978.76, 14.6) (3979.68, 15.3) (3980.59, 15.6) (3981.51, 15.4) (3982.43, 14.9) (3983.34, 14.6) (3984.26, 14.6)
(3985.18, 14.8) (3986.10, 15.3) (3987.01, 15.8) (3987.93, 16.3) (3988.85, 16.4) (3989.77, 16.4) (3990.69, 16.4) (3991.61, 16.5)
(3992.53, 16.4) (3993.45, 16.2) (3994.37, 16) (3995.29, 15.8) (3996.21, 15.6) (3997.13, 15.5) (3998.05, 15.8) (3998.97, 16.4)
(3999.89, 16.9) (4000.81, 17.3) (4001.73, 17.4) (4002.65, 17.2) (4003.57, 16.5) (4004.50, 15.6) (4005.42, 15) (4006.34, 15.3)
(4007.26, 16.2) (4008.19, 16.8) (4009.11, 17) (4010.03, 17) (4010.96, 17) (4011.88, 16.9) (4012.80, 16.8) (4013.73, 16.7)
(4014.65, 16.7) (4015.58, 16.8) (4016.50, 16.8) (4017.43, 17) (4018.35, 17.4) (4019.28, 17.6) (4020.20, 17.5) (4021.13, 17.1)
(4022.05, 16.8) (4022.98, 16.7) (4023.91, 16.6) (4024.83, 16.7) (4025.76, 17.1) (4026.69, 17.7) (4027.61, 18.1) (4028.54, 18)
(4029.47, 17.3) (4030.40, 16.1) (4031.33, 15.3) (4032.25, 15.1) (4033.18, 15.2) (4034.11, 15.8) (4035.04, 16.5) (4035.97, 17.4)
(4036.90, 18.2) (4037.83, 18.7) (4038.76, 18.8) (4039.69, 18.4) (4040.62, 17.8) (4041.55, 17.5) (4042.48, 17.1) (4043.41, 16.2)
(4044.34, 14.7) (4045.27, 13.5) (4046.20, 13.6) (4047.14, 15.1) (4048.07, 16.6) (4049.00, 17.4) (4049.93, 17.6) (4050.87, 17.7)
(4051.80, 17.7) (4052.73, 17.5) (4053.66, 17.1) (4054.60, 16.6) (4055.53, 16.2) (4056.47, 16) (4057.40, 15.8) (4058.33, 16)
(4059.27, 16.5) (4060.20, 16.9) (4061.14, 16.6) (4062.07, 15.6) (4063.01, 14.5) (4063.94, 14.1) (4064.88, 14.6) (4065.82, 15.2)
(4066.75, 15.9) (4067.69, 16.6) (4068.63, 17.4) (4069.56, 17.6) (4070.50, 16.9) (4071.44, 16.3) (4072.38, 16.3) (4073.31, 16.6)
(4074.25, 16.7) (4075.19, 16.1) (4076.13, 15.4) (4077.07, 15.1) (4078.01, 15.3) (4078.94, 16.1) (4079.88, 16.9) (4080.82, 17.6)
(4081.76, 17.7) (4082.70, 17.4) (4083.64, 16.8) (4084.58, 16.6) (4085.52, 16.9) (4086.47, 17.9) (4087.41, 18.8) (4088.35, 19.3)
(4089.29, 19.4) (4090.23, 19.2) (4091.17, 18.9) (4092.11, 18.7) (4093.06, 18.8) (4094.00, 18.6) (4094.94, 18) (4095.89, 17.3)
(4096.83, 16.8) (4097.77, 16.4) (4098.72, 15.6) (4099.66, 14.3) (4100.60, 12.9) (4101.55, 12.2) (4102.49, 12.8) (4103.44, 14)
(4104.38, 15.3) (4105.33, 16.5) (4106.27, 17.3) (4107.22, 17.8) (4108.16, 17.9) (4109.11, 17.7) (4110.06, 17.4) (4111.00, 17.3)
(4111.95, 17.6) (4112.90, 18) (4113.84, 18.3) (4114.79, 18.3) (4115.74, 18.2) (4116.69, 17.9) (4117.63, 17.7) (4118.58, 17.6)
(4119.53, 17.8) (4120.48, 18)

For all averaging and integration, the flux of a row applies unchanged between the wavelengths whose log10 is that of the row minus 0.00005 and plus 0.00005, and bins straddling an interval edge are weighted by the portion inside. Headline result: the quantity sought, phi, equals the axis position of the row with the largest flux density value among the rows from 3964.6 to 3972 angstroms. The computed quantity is 3965.04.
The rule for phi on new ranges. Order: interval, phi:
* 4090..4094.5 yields 4090.23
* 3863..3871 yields 3864.10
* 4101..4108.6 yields 4108.16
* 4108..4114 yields 4113.84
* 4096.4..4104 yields 4096.83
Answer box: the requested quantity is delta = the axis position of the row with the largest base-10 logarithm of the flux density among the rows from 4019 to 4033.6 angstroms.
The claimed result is 4027.61 angstroms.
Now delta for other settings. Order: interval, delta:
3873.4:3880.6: 3874.79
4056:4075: 4069.56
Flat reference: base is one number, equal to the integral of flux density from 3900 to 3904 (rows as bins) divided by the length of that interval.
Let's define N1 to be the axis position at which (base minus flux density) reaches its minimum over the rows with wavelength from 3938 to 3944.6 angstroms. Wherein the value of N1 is 3944.10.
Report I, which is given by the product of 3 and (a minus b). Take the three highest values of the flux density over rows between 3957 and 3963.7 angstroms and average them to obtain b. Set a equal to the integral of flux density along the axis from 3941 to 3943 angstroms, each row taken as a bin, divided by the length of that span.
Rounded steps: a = 9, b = 13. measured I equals -12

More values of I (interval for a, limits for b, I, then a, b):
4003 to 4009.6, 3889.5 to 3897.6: 9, 16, 13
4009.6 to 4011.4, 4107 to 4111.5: -3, 17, 18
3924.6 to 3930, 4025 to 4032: -30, 8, 18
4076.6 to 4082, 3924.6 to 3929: 20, 16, 10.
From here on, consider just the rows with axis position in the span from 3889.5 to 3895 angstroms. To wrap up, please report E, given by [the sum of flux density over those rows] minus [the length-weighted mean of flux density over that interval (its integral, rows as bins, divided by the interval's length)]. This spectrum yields 60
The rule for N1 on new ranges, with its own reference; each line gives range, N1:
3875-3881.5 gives 3875.68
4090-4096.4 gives 4090.23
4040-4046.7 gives 4040.62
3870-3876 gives 3874.79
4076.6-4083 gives 4081.76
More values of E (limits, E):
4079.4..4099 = 356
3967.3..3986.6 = 220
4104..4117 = 228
